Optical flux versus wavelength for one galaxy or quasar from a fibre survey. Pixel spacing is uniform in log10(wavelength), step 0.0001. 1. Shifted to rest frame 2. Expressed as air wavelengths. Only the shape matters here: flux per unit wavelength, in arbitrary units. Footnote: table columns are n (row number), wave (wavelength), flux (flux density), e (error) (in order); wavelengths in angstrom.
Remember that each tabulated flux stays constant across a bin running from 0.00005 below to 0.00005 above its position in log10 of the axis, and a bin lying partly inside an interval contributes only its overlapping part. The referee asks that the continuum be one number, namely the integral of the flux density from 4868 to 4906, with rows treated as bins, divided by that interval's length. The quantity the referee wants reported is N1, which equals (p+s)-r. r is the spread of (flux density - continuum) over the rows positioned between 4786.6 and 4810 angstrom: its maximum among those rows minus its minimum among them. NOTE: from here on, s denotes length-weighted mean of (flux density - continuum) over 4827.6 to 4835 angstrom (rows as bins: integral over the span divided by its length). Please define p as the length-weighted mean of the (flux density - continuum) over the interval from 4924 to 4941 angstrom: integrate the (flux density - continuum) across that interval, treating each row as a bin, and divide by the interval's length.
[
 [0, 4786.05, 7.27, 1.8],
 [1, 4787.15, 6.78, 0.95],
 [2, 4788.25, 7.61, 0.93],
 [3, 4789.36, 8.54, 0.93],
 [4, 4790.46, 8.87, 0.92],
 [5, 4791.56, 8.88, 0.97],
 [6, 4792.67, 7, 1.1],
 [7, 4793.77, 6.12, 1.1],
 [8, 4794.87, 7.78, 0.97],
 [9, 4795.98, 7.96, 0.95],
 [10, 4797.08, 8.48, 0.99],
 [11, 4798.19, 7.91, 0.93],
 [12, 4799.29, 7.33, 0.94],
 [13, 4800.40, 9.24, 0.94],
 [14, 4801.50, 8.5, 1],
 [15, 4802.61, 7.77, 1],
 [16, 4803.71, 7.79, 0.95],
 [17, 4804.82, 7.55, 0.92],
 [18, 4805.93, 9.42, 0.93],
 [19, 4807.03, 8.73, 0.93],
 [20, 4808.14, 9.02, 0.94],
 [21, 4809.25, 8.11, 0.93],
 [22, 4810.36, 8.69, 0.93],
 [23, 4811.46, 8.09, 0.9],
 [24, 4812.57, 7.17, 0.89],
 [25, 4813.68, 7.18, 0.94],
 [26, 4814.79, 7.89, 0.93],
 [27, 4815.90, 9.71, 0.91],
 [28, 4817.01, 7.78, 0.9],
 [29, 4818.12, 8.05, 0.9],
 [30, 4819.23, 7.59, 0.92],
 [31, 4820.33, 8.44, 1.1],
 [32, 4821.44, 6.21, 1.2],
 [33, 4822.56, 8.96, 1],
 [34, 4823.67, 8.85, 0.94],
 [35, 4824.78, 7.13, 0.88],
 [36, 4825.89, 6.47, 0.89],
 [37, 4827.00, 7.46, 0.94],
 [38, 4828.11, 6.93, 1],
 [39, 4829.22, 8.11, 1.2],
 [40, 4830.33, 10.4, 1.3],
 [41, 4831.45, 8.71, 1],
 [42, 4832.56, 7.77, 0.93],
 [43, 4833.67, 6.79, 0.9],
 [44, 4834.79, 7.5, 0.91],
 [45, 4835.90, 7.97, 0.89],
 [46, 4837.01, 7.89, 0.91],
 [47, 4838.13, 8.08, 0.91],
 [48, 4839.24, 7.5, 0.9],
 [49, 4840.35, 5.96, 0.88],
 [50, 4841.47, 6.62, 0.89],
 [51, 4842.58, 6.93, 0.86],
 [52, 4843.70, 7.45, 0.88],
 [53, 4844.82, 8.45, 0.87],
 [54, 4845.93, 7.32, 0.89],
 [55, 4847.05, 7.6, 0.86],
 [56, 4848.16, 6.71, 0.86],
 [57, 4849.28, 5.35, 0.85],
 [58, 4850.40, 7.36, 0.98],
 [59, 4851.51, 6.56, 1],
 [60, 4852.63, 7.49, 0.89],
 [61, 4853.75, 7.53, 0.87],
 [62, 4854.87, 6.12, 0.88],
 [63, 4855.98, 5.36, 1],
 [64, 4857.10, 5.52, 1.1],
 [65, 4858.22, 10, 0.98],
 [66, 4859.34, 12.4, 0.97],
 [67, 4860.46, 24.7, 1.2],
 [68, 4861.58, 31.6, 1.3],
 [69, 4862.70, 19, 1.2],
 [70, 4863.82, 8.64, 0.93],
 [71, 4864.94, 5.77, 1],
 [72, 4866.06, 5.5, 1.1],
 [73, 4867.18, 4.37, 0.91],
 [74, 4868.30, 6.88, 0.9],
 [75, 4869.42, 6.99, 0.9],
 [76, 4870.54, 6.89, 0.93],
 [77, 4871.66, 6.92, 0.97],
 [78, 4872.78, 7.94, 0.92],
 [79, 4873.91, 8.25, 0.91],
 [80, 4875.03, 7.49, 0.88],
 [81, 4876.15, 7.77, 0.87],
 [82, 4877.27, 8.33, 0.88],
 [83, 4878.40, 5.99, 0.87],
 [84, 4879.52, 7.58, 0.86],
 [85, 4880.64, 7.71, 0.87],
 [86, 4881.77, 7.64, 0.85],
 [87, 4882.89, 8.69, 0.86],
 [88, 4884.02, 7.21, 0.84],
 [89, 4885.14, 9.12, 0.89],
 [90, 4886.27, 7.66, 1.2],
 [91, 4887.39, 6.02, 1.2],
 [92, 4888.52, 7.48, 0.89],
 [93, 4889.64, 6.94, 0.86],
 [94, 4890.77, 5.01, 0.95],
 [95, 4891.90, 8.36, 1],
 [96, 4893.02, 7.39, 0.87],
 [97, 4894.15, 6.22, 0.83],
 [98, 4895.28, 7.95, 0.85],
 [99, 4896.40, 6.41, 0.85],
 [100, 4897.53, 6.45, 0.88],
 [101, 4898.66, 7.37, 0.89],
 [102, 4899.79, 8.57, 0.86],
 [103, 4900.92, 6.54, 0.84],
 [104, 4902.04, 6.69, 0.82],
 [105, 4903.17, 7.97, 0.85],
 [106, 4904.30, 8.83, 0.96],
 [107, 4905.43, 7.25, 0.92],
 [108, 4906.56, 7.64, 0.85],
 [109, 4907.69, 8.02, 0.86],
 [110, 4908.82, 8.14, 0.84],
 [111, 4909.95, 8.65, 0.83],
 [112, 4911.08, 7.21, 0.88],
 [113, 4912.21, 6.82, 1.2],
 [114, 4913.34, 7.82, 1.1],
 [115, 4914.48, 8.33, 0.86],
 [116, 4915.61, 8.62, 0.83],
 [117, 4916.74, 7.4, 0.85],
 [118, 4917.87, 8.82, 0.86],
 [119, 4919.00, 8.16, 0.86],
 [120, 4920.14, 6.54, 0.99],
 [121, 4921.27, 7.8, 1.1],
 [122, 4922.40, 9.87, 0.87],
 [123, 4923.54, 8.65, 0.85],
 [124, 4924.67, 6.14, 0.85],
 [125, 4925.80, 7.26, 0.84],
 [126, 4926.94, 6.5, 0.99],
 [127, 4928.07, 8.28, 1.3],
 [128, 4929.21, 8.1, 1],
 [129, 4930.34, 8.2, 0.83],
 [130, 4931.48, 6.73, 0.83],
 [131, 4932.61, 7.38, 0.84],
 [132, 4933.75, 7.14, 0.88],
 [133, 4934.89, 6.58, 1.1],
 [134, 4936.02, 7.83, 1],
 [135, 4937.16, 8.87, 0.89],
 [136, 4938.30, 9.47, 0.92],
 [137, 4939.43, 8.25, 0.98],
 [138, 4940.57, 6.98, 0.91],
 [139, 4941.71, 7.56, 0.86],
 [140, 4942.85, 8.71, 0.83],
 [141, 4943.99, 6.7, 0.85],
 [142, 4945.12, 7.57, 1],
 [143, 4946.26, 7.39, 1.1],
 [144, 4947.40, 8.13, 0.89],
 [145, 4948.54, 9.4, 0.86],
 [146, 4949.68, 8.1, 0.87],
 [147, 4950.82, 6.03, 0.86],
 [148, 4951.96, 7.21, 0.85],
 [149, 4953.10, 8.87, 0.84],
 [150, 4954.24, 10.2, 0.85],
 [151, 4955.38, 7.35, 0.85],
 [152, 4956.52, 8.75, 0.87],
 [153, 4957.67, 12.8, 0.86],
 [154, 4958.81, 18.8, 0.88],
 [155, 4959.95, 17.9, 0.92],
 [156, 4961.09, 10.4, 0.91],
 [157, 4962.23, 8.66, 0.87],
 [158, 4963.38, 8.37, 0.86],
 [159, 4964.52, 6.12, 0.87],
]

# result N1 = -2.4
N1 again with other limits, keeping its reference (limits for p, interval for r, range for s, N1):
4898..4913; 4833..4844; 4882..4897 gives -1.9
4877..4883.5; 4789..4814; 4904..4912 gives -2.5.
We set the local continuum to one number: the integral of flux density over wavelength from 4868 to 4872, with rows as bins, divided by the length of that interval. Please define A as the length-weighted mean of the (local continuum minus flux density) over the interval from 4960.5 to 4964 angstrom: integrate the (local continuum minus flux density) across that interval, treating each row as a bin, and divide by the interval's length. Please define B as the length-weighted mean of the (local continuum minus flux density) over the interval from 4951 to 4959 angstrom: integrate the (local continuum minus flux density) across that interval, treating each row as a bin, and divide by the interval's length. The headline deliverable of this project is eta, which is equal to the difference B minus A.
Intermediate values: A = -2.22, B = -3.0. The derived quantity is -0.8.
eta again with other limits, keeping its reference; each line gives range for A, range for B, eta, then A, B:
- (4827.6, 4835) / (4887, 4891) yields 1.6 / -1.13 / 0.4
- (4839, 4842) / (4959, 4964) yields -5.2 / 0.32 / -4.9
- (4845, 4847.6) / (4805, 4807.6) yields -1.3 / -0.67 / -1.9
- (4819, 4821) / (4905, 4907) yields 0.5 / -1.06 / -0.5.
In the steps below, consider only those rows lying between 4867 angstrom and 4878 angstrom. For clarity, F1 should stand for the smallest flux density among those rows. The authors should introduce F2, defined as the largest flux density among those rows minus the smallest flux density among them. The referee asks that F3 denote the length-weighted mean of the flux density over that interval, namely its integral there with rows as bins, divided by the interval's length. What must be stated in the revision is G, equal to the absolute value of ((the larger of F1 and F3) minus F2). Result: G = 3.3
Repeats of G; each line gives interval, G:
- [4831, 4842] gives 4.7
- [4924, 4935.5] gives 5.1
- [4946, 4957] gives 4.0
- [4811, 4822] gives 4.3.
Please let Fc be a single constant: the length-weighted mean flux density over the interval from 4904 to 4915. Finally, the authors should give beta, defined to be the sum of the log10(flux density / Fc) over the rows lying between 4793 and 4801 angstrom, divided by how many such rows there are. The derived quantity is -0.004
